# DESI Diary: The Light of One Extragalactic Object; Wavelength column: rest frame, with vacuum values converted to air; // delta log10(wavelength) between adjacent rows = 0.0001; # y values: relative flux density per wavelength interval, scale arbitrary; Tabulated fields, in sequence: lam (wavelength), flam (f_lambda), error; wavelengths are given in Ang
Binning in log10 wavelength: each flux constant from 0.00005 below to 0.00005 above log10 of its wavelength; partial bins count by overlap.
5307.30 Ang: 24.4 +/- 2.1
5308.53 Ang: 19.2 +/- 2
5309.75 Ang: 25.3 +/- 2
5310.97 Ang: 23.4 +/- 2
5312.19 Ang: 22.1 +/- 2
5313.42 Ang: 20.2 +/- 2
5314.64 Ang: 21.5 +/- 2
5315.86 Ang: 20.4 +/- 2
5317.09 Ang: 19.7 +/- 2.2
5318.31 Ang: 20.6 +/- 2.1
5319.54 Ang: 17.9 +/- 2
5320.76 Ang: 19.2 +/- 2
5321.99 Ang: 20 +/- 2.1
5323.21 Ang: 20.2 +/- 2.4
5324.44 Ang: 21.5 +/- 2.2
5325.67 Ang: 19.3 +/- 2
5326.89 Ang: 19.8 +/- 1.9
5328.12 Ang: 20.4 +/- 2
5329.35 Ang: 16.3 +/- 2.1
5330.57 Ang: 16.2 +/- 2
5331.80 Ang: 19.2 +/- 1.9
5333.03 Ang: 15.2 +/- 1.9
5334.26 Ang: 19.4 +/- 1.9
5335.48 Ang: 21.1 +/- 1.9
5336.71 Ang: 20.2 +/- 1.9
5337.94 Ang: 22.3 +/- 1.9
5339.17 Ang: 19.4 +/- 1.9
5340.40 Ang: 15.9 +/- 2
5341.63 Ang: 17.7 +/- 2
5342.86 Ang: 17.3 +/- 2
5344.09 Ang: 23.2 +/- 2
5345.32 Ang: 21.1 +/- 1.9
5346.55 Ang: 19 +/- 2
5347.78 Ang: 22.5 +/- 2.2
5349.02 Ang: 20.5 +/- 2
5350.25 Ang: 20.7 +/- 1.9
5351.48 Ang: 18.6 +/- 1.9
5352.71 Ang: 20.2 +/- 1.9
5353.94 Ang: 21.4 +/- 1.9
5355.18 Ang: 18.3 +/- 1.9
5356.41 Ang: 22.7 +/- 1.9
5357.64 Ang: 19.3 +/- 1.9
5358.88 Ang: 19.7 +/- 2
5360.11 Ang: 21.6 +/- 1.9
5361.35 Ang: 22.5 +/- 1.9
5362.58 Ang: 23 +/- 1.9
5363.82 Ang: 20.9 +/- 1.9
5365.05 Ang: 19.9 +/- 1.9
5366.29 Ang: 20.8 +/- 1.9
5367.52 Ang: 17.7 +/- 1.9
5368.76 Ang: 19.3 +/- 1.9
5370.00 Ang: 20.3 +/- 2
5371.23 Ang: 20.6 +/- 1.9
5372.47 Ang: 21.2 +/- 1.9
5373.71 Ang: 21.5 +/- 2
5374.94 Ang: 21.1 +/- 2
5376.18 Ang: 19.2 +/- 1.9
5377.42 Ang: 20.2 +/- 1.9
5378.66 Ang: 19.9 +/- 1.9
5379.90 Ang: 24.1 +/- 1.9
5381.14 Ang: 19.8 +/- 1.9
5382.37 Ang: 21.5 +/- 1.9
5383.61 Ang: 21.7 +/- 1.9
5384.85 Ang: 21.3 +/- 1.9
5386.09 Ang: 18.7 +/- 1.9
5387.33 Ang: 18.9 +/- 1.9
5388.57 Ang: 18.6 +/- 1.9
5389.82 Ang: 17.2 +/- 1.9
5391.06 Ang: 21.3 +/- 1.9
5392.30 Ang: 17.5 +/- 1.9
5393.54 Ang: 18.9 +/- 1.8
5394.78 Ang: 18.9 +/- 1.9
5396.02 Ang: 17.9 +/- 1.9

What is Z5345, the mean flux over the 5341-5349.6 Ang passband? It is 20.2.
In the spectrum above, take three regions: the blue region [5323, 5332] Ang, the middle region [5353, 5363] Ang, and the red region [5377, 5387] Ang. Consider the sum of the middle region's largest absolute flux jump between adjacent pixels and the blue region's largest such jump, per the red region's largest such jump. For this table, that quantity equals 2.0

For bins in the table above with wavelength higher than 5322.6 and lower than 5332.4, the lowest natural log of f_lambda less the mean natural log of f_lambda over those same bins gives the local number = -0.16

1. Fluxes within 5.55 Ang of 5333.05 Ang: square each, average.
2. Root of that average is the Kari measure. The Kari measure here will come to 19.1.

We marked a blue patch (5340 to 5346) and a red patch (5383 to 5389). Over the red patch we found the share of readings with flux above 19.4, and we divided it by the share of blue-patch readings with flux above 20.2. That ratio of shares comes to 1.0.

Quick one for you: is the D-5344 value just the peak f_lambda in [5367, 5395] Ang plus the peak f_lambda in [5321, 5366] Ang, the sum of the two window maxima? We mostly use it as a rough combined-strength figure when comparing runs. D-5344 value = 47.3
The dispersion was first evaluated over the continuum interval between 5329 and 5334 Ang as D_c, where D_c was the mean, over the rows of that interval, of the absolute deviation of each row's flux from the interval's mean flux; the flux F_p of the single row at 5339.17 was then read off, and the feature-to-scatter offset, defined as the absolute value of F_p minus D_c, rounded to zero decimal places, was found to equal 18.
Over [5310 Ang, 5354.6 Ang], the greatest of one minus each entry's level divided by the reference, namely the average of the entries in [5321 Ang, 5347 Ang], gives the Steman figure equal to 0.21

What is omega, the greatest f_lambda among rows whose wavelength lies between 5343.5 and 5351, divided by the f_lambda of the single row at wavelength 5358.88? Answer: 1.18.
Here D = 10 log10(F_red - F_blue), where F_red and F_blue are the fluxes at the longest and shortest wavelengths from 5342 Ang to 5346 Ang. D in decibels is 5.8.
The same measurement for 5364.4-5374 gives 2.0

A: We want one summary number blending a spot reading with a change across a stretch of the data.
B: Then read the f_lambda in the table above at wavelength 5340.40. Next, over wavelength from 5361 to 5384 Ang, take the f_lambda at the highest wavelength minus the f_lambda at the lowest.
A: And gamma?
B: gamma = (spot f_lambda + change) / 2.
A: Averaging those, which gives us 8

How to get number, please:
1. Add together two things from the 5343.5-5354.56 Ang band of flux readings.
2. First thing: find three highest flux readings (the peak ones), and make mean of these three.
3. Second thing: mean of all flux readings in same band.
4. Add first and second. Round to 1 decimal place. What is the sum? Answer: 43.2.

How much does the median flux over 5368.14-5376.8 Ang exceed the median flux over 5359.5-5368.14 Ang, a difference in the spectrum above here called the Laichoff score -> -0.3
